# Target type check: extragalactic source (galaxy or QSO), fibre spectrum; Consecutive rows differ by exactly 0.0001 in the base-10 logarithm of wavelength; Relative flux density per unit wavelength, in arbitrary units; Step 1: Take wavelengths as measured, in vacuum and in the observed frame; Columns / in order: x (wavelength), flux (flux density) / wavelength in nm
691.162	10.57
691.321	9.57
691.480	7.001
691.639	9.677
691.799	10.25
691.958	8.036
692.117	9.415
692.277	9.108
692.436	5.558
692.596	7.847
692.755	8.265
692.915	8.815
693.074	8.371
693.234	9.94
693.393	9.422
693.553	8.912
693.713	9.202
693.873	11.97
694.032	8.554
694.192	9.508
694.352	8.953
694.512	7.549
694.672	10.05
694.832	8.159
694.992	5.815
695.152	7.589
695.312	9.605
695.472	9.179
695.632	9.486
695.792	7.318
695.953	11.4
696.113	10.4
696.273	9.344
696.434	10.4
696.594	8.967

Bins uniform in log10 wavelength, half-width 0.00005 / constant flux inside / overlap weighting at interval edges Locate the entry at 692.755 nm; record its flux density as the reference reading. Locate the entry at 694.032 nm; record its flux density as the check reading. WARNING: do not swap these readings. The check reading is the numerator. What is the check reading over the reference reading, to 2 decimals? 1.03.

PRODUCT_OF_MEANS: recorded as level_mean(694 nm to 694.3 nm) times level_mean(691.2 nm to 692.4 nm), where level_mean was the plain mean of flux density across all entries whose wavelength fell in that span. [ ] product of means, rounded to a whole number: 81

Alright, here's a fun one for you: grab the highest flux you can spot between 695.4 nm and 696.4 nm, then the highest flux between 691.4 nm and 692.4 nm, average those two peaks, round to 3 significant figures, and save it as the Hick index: 10.8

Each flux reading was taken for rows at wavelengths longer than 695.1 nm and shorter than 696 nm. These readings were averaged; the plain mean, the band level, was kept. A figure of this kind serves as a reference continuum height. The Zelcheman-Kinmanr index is 9.1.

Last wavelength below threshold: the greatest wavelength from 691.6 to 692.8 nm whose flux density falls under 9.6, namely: 692.755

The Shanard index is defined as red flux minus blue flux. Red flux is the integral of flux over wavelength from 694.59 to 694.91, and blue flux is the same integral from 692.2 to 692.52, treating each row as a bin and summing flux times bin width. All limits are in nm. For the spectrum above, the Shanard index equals 0.57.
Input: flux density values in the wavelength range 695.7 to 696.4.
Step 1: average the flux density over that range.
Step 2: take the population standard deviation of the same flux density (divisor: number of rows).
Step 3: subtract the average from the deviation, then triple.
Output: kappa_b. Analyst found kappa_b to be -24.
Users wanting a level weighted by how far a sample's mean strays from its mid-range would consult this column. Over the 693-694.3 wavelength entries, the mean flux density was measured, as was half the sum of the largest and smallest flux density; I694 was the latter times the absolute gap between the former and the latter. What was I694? 7.0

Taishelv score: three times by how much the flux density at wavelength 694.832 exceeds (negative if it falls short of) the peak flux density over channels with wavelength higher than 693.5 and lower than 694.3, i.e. -11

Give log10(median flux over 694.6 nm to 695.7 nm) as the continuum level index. 0.963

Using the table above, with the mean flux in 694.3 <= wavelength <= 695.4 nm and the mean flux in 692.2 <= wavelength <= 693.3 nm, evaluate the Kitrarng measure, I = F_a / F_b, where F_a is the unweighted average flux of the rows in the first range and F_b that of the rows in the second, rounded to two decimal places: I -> 1.00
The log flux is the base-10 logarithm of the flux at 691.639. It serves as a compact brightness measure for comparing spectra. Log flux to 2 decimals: 0.99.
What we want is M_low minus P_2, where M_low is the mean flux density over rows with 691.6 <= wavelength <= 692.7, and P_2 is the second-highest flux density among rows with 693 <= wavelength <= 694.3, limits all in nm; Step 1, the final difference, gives -1.4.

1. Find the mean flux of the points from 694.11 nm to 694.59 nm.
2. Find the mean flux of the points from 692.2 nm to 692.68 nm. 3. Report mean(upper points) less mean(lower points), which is 1.2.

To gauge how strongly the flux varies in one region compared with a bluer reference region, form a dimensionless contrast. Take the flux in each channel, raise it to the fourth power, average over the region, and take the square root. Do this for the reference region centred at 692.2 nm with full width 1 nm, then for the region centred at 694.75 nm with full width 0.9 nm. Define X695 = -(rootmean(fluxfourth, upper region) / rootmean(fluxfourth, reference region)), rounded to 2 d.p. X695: -0.91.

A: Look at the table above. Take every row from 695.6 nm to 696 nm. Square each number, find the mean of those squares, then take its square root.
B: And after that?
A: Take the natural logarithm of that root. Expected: 2.26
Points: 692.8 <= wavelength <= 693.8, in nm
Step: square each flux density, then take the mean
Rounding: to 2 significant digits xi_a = 83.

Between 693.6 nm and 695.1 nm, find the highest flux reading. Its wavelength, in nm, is 693.873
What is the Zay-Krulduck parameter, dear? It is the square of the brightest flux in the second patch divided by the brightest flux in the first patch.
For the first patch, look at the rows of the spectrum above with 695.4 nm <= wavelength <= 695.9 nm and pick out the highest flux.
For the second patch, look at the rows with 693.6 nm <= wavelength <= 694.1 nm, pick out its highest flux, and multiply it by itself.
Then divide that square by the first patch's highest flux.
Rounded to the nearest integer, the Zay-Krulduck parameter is 15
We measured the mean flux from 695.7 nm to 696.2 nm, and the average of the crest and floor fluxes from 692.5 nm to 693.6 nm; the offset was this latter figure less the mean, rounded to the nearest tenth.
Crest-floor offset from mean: -0.8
